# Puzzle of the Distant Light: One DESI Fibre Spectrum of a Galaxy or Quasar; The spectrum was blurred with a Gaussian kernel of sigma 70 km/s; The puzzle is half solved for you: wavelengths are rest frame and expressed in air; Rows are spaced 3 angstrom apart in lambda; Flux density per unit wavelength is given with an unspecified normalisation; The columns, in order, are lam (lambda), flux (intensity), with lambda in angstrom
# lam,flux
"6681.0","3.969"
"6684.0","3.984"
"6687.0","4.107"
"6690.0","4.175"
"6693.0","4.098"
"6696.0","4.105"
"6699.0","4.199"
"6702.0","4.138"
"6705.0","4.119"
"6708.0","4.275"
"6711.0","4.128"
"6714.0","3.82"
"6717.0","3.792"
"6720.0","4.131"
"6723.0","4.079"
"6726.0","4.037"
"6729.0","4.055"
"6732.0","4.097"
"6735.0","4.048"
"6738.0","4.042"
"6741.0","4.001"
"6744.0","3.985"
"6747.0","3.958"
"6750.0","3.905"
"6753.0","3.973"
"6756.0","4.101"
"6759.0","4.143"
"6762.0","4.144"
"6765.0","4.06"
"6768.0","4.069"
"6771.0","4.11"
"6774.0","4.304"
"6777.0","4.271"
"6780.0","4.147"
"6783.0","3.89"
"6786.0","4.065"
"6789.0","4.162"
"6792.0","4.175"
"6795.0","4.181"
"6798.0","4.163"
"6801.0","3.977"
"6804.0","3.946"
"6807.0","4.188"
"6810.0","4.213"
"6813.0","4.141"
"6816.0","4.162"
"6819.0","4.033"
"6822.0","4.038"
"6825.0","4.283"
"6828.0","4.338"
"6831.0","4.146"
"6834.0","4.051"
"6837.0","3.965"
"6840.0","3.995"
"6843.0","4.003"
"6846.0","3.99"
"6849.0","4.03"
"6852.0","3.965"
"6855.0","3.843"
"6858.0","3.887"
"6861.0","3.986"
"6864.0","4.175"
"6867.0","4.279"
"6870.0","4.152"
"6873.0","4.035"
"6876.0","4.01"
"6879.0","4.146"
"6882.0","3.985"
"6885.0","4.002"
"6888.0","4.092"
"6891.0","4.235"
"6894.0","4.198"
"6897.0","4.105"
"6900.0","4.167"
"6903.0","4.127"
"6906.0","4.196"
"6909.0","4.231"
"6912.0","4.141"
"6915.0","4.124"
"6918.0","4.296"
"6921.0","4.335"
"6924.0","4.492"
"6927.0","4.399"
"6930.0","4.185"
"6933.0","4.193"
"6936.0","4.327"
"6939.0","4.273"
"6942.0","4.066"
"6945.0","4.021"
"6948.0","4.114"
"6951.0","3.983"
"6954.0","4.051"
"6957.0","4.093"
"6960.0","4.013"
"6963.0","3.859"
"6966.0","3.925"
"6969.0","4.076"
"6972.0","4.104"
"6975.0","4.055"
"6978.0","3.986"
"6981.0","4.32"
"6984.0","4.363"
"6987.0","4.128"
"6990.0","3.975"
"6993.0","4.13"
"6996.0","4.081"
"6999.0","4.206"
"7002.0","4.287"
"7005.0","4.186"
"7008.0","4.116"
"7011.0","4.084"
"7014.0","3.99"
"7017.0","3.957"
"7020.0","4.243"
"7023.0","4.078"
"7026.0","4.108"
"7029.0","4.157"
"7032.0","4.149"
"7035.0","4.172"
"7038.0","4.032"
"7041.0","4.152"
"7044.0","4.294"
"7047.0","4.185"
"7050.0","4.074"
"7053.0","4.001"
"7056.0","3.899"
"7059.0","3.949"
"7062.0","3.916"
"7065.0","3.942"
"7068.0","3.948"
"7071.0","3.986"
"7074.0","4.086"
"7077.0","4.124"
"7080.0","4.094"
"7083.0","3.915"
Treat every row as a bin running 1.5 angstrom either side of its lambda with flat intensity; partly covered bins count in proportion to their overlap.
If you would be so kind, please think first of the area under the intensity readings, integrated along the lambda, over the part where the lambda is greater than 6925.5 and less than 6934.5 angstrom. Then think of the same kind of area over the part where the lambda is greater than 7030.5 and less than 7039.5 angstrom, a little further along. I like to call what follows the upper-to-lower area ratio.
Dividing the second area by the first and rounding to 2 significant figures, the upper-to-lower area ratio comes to 0.97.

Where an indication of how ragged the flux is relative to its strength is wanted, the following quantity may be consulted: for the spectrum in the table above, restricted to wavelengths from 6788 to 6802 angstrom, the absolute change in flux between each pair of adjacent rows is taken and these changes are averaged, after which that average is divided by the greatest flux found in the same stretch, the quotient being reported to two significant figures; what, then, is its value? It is 0.013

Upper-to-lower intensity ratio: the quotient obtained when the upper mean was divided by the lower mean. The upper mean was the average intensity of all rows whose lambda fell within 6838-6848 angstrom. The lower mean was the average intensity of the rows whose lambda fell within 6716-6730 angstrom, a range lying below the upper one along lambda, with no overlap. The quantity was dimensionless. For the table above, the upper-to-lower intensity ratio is 0.99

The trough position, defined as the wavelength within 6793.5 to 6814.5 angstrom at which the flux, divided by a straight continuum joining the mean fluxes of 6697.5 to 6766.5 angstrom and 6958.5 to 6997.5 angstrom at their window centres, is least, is 6804.0 angstrom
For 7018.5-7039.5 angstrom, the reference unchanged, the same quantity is 7038.0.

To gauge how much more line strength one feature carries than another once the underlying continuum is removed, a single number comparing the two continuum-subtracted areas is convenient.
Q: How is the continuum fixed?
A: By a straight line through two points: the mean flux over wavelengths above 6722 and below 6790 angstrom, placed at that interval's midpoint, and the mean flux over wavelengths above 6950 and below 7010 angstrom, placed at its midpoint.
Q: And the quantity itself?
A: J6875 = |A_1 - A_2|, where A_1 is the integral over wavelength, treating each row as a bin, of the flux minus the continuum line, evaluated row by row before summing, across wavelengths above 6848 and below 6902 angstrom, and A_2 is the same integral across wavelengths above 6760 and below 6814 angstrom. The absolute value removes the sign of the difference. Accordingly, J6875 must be 3.3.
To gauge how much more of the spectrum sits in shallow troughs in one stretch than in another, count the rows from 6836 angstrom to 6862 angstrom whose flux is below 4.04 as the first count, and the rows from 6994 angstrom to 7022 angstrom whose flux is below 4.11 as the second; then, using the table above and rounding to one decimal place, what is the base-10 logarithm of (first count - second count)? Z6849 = 0.7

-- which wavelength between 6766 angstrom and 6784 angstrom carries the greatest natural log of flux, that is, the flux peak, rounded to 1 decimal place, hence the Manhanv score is 6774.0 angstrom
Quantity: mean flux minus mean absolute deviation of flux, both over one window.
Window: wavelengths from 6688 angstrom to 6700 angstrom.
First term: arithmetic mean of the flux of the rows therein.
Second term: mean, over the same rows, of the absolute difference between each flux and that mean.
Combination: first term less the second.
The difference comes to 4.10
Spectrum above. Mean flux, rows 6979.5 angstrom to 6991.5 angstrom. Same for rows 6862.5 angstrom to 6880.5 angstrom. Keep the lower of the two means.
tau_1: 4.13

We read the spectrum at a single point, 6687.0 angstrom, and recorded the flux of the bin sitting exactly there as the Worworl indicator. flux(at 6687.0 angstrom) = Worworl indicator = 4.107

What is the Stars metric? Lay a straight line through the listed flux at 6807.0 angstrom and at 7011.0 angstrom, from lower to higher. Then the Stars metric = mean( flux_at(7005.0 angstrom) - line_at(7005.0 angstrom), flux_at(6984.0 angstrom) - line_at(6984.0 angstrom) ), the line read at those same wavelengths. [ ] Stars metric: 0.18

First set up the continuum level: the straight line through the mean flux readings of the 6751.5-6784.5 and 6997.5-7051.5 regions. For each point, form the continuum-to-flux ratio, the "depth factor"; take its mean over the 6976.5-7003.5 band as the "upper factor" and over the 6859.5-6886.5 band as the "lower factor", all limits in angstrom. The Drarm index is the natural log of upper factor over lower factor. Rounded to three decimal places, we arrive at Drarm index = -0.016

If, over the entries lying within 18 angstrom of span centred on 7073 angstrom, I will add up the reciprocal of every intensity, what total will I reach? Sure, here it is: 1.5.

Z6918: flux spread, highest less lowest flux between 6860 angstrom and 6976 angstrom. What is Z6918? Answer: 0.63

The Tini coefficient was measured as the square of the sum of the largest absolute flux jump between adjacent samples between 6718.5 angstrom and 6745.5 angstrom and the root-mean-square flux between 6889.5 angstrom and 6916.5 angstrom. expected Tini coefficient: 17.8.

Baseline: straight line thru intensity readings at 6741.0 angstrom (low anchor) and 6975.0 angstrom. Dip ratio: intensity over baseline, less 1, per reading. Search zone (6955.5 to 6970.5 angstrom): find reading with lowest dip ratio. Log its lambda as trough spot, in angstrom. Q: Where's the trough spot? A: 6963.0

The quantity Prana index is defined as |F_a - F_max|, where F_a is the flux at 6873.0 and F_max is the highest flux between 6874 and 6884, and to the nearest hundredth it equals 0.11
